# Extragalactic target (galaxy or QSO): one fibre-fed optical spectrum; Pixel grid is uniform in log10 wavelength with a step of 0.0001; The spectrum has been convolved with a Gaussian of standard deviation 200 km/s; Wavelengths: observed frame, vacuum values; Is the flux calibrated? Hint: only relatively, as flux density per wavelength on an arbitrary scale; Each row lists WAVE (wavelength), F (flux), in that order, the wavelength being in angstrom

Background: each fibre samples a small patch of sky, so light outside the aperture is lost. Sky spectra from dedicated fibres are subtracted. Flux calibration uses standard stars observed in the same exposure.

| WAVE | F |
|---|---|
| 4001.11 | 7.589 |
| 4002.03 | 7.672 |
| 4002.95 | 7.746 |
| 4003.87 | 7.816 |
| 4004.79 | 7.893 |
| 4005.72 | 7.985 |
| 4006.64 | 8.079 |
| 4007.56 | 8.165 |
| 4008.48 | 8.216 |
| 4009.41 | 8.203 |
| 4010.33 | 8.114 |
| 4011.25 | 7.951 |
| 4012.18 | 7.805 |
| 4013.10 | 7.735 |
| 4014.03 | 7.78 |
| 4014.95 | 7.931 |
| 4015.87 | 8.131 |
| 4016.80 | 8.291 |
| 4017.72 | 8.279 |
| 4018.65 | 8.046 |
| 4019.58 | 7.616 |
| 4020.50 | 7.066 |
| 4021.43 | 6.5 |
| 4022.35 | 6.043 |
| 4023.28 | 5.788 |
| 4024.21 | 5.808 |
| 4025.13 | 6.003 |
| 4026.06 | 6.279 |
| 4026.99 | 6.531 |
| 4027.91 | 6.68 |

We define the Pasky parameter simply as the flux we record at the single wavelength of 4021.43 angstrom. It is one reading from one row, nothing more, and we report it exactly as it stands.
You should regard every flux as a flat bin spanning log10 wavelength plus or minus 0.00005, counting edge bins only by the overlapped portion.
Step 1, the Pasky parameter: 6.5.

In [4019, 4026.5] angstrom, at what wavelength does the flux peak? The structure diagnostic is 4019.58 angstrom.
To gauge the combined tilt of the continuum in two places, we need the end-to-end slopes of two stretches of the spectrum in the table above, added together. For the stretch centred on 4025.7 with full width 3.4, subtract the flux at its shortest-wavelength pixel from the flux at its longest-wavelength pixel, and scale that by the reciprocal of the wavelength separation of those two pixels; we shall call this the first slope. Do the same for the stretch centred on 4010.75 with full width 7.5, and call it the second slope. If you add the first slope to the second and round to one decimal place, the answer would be 0.2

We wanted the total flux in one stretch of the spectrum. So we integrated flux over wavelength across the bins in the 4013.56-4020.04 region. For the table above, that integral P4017 51.9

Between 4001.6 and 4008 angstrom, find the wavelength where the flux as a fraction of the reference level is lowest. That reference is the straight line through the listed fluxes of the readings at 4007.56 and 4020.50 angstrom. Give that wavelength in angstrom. 4002.03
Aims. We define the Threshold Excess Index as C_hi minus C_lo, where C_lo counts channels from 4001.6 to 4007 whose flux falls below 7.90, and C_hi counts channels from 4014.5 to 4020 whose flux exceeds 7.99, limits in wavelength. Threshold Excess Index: 0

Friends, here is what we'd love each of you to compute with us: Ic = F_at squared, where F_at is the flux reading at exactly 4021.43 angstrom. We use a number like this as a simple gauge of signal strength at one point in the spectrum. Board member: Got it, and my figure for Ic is 42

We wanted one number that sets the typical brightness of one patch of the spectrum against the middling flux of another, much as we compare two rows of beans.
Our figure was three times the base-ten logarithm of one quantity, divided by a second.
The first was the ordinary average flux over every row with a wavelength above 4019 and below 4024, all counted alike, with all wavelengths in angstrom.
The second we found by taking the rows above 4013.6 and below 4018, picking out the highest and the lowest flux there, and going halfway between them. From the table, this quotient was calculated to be 0.306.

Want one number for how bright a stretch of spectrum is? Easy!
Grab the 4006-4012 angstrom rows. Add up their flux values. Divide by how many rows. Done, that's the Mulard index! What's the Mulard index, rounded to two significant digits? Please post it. 8.1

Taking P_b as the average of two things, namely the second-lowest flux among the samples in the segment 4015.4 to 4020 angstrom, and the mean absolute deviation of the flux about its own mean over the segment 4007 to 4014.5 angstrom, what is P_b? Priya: 4.11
